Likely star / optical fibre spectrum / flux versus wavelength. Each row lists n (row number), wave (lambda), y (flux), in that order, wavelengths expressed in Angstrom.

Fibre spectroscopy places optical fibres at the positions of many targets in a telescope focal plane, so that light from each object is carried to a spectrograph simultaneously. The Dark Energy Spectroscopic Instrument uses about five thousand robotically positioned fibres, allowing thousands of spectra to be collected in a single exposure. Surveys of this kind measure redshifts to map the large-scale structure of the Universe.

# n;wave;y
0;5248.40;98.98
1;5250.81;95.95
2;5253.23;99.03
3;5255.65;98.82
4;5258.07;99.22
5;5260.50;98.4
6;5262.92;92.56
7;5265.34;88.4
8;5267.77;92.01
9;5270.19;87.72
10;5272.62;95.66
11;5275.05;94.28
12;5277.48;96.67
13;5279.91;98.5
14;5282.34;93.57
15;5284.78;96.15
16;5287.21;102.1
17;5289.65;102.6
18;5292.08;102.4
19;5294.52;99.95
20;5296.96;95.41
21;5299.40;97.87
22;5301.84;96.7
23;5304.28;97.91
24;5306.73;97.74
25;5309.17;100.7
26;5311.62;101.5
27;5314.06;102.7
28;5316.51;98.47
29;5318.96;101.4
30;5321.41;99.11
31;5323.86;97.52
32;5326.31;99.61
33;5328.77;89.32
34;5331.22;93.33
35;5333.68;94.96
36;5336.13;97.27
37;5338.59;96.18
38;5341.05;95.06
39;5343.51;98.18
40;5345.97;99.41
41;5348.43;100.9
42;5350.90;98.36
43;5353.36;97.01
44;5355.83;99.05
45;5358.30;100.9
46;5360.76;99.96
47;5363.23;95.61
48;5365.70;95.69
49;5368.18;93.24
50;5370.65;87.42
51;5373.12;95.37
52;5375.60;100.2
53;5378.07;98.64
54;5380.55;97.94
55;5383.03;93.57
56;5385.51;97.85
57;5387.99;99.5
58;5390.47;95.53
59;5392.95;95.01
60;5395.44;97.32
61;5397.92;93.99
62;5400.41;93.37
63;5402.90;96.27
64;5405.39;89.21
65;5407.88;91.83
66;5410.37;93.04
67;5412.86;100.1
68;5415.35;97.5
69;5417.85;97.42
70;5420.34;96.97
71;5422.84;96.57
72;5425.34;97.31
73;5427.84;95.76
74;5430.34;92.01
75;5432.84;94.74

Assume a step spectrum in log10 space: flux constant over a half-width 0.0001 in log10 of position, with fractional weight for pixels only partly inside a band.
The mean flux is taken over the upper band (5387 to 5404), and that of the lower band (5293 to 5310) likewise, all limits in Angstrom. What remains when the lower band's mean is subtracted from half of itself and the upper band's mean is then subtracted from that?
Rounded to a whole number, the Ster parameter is -145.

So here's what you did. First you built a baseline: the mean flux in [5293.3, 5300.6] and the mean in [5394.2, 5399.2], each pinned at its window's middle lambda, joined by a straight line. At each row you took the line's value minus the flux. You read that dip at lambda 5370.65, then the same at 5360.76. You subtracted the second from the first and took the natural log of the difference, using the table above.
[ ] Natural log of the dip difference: 2.5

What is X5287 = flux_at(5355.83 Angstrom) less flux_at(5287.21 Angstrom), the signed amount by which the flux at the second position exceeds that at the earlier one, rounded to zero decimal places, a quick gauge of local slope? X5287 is -3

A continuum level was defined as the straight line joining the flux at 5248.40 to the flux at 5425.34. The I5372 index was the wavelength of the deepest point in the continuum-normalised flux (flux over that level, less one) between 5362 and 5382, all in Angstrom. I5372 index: 5370.65 Angstrom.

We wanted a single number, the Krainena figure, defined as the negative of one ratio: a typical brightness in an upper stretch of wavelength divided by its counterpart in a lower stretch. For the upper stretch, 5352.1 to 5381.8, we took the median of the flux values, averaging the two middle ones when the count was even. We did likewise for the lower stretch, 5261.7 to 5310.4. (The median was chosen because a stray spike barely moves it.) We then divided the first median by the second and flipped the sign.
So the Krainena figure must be -1.01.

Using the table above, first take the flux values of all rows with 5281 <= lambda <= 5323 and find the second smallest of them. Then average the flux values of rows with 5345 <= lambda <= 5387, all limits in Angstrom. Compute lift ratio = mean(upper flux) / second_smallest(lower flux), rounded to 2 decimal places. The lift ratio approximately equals 1.02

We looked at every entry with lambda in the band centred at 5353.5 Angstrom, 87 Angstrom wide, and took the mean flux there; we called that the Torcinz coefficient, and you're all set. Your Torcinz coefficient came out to 97.2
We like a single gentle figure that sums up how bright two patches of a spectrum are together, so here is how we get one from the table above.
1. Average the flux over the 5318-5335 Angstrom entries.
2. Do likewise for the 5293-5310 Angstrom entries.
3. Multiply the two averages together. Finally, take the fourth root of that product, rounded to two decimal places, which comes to 9.86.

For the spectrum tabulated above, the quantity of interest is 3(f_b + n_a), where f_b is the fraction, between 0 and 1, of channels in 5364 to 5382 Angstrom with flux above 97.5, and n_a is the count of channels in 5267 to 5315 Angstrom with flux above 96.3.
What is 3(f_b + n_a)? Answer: 40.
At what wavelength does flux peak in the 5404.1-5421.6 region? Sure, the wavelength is 5412.86 Angstrom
